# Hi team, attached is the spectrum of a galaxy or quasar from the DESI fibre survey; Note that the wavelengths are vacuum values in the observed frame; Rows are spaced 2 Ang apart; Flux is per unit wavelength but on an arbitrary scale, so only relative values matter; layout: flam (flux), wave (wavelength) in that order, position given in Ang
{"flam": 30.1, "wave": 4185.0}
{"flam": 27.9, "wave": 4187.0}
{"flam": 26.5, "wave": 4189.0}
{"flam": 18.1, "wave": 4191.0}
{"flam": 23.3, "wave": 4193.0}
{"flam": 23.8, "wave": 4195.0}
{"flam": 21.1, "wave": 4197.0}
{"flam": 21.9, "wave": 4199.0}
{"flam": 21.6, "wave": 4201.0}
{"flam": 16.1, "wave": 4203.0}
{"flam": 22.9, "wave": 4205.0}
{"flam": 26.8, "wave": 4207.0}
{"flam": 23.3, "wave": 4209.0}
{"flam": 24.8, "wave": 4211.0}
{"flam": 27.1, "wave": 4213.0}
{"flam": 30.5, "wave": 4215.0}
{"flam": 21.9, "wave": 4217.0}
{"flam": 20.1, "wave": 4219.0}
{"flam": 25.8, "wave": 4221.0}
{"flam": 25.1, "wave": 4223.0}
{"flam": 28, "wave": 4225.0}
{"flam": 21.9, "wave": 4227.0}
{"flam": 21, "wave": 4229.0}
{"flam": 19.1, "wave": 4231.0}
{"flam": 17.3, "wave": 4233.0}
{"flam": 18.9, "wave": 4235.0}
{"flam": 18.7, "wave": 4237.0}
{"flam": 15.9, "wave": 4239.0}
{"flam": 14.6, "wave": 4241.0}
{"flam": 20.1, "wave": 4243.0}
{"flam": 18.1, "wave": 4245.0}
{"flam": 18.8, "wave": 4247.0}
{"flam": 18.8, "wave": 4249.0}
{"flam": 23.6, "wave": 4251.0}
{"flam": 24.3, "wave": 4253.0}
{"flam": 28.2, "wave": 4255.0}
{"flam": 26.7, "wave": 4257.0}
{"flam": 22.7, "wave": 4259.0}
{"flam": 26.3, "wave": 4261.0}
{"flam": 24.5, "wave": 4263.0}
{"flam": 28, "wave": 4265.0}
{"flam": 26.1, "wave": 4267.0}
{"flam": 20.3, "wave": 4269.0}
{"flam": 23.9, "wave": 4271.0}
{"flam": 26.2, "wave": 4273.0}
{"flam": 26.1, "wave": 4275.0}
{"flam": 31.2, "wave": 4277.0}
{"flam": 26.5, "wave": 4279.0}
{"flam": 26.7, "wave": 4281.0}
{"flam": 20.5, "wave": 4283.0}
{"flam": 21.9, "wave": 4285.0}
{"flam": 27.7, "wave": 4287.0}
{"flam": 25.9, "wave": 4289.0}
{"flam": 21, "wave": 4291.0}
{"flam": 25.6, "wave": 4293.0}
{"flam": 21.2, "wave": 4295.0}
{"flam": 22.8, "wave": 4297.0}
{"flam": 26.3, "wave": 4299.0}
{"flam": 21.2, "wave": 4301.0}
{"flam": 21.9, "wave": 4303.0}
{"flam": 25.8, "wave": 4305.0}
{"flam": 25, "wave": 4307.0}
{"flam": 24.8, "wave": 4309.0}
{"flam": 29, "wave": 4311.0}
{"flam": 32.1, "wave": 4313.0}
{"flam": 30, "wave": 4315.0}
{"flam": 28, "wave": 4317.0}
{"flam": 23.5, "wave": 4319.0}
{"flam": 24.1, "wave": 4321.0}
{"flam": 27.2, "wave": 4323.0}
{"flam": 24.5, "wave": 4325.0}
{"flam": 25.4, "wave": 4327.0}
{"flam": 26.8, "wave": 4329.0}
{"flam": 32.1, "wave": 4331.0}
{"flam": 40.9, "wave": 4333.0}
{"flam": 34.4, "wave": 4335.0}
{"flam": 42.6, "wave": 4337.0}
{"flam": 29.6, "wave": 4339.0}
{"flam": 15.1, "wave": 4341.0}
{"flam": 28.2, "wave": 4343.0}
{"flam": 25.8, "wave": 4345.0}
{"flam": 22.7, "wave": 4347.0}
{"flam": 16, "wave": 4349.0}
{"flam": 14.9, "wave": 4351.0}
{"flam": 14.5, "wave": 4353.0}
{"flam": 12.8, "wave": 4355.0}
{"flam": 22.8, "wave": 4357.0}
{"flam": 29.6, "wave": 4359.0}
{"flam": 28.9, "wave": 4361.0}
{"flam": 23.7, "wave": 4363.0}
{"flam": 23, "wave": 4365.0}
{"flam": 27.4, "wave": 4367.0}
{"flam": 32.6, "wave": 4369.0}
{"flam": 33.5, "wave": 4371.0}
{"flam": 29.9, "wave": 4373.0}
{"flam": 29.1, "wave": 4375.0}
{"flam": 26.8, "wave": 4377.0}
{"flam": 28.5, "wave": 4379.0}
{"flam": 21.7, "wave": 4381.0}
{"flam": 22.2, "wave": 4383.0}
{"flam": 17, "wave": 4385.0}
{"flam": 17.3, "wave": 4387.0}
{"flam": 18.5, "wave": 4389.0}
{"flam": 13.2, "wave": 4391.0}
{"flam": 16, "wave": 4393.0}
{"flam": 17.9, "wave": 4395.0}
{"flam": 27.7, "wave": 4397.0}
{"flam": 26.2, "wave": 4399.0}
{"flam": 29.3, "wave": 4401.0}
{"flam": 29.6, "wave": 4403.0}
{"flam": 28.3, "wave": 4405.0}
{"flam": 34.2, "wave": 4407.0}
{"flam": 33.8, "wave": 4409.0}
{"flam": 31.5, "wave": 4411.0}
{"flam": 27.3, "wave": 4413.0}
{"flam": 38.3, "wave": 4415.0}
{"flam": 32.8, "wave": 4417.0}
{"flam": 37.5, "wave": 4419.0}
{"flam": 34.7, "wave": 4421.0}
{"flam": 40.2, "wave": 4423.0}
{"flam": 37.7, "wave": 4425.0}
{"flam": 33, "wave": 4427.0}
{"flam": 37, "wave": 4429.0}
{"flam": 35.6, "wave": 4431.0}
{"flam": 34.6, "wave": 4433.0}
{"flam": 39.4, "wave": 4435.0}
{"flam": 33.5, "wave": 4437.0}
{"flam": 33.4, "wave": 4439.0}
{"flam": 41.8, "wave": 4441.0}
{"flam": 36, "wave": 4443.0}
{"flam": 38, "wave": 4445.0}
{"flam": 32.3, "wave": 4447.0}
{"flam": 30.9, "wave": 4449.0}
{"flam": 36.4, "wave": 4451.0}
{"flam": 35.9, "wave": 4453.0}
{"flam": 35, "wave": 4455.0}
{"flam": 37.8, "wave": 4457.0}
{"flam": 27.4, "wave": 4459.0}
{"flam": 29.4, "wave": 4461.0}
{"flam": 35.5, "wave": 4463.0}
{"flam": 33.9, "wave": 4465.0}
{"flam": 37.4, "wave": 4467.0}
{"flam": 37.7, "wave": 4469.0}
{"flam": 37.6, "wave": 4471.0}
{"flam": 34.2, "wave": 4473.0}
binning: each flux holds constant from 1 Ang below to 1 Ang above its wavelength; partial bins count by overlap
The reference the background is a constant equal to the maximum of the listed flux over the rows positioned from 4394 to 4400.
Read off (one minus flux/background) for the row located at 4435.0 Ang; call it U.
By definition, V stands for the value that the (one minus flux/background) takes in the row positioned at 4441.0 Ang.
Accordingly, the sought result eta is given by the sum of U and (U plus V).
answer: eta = -1.4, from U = -0.42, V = -0.51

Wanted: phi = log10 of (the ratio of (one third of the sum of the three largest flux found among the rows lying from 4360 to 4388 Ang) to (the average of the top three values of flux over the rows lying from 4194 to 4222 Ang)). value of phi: 0.06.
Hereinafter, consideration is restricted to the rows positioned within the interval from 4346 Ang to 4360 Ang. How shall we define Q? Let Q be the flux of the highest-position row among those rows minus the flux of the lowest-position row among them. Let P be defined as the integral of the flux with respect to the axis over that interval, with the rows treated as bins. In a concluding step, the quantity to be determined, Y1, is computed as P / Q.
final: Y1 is 39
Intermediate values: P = 267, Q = 6.9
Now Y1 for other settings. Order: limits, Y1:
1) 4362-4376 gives 74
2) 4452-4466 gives -235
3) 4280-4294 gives -308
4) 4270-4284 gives -107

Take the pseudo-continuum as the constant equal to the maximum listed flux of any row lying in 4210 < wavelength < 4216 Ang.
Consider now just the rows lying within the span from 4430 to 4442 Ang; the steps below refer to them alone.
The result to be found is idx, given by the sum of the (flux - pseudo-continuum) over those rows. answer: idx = 35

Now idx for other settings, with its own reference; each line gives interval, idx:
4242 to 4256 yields -62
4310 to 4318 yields -3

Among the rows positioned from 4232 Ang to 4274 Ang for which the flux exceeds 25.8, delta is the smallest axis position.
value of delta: 4255.0 Ang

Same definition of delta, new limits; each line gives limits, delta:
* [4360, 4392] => 4361.0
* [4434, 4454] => 4435.0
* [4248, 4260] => 4255.0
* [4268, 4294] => 4273.0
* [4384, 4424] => 4397.0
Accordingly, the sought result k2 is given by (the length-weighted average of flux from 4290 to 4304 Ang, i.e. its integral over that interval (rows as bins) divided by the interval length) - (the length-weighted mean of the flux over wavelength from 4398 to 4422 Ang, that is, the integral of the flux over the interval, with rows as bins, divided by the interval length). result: -9.1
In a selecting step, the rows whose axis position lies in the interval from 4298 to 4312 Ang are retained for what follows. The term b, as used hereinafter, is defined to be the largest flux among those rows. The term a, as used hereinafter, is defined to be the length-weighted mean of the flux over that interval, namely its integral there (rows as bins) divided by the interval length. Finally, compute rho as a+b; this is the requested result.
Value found 54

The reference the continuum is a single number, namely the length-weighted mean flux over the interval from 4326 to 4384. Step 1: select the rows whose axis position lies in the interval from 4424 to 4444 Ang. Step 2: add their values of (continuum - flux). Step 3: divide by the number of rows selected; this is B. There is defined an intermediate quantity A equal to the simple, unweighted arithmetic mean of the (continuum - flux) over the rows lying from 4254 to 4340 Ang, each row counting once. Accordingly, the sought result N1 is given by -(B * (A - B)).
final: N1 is 95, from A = -0.4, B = -9.9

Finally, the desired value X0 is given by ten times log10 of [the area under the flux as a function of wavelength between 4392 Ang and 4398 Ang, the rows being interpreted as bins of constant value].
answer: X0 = 21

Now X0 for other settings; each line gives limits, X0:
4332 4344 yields 26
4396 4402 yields 22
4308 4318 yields 25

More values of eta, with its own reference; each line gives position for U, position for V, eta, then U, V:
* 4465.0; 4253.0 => -0.3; -0.22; 0.12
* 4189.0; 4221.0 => 0.2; 0.04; 0.07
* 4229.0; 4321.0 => 0.6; 0.24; 0.13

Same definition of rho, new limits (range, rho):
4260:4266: 54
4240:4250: 38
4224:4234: 49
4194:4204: 45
